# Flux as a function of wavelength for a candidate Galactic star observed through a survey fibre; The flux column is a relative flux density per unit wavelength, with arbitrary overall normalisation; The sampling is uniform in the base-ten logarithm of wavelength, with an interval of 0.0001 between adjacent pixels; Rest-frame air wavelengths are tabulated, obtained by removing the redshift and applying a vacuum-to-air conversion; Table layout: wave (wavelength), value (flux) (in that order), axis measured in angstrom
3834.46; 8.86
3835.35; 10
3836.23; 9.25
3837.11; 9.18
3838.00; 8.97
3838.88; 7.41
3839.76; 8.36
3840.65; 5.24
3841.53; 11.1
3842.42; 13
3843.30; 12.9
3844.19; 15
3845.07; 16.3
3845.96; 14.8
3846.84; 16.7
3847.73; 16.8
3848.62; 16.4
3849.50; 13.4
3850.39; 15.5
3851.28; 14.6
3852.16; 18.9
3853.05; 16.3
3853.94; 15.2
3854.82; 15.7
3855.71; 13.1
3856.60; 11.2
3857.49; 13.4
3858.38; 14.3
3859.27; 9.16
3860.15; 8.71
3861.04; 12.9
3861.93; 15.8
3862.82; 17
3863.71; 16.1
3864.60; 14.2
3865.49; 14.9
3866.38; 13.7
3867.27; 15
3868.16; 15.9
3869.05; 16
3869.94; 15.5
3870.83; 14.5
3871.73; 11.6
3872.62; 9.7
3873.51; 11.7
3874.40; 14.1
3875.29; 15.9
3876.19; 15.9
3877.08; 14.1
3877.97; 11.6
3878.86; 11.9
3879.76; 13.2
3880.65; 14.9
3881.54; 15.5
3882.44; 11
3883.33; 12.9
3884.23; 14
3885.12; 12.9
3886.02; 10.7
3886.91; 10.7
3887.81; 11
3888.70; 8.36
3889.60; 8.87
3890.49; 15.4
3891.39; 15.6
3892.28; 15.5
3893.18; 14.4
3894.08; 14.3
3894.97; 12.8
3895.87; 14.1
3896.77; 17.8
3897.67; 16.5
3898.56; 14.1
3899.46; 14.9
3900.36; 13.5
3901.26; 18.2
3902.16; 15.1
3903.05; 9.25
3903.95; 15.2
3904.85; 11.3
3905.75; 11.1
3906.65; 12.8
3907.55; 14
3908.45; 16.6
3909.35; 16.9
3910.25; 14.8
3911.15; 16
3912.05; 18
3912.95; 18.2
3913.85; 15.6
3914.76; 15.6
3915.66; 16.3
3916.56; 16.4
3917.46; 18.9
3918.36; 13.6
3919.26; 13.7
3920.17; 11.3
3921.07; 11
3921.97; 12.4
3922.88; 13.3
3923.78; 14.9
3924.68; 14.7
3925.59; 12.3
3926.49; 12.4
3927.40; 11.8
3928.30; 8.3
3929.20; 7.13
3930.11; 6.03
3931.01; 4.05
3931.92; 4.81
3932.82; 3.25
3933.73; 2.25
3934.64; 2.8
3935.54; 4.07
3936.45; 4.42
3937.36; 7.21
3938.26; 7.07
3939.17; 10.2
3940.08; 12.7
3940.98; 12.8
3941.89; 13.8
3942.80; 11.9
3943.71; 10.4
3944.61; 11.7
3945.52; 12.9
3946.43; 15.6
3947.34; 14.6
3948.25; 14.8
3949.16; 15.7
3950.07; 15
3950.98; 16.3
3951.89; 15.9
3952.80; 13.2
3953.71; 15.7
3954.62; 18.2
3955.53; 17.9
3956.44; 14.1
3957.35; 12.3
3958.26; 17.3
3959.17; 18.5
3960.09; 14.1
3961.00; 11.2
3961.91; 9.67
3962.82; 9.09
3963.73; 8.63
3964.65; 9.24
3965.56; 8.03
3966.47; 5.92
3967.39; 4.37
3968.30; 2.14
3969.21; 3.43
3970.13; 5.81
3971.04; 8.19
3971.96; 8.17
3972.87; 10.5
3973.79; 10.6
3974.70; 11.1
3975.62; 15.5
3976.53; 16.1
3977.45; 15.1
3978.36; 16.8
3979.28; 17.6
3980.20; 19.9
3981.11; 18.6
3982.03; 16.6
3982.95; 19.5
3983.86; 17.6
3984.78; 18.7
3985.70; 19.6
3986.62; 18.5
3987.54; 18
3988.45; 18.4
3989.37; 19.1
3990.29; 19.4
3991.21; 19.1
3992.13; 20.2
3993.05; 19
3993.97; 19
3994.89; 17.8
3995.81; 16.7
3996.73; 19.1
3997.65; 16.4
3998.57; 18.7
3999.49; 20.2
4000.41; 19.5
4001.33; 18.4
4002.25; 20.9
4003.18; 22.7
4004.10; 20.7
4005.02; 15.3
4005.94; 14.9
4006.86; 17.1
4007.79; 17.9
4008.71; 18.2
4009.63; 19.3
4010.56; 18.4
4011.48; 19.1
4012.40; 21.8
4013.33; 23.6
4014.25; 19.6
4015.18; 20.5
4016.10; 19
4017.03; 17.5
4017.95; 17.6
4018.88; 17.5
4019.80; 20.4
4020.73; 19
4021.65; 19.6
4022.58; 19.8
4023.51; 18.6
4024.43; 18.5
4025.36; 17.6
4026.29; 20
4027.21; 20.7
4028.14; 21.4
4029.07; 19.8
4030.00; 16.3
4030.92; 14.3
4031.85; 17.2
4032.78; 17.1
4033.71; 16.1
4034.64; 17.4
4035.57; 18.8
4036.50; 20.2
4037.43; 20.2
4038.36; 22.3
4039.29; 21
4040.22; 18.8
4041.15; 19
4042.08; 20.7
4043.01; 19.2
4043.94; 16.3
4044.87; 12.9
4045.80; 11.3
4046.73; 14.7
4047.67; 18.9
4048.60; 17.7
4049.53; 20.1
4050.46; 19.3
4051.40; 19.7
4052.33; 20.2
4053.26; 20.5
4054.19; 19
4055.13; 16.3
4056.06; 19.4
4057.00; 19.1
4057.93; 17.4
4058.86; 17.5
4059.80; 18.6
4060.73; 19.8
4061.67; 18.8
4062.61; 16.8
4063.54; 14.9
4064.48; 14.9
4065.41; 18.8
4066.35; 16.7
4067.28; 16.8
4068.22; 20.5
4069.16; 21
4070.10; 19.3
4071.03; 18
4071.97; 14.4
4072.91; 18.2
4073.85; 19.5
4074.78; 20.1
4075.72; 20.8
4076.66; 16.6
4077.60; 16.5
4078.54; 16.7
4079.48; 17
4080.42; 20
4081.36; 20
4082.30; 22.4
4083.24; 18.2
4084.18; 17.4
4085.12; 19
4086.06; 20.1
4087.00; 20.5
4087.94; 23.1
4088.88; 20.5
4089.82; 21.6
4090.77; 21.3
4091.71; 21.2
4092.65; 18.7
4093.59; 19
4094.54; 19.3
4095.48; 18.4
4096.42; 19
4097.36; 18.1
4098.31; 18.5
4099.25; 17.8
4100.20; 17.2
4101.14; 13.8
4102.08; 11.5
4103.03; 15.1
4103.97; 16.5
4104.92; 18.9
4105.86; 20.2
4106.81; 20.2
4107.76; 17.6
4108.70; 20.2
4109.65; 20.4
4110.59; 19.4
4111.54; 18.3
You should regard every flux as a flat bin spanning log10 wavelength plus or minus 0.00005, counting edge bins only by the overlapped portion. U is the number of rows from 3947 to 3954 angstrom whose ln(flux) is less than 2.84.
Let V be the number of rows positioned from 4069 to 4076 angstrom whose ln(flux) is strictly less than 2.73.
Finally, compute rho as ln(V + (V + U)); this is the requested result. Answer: 2.3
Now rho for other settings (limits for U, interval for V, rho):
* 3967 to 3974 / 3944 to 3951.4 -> 2.9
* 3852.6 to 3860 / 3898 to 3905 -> 3.1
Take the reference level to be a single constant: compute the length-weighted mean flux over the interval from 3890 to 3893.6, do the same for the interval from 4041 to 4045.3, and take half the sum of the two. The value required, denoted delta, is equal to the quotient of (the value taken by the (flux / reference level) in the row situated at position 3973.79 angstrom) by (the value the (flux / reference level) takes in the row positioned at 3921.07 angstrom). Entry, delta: 0.96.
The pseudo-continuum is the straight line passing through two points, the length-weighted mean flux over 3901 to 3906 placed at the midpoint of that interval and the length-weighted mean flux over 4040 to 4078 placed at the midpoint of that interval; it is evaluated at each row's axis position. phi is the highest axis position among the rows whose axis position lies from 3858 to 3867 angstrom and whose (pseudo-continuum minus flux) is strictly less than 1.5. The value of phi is 3866.38 angstrom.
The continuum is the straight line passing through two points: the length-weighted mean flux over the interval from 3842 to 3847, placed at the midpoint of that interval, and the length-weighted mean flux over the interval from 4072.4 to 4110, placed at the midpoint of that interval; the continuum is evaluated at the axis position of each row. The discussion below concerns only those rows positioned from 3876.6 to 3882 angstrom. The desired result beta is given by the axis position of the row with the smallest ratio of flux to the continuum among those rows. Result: 3877.97 angstrom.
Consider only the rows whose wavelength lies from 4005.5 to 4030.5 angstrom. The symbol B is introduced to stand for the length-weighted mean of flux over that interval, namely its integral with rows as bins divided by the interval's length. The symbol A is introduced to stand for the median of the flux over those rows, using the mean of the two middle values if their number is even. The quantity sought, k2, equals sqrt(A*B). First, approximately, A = 19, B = 19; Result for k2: 19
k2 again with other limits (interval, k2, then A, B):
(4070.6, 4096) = 19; 19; 19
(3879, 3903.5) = 14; 14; 14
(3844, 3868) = 15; 15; 15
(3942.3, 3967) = 14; 14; 13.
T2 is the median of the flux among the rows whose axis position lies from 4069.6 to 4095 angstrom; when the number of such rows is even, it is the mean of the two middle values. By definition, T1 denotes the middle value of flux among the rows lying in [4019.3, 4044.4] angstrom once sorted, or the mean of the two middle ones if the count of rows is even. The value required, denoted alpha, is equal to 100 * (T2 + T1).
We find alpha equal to 3830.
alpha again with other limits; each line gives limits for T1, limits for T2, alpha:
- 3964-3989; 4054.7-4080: 3350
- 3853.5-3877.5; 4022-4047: 3310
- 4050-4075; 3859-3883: 3300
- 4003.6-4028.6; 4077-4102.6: 3800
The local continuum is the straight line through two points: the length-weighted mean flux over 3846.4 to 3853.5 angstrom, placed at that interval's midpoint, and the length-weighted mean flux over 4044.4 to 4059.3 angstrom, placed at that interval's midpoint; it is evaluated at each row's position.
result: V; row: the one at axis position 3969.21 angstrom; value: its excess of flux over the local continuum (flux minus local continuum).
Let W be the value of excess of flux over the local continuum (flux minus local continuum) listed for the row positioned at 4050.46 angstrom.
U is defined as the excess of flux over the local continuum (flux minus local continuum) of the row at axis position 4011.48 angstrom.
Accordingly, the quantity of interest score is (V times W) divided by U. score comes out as -12.6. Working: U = 1.7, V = -13.6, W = 1.6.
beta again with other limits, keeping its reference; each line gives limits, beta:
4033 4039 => 4033.71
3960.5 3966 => 3965.56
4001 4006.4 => 4005.94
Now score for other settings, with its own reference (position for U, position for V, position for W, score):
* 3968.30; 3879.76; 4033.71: -0.3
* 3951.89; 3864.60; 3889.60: -14.7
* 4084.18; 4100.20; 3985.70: 3.7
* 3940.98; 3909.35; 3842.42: 0.3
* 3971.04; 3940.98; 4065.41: 0.4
